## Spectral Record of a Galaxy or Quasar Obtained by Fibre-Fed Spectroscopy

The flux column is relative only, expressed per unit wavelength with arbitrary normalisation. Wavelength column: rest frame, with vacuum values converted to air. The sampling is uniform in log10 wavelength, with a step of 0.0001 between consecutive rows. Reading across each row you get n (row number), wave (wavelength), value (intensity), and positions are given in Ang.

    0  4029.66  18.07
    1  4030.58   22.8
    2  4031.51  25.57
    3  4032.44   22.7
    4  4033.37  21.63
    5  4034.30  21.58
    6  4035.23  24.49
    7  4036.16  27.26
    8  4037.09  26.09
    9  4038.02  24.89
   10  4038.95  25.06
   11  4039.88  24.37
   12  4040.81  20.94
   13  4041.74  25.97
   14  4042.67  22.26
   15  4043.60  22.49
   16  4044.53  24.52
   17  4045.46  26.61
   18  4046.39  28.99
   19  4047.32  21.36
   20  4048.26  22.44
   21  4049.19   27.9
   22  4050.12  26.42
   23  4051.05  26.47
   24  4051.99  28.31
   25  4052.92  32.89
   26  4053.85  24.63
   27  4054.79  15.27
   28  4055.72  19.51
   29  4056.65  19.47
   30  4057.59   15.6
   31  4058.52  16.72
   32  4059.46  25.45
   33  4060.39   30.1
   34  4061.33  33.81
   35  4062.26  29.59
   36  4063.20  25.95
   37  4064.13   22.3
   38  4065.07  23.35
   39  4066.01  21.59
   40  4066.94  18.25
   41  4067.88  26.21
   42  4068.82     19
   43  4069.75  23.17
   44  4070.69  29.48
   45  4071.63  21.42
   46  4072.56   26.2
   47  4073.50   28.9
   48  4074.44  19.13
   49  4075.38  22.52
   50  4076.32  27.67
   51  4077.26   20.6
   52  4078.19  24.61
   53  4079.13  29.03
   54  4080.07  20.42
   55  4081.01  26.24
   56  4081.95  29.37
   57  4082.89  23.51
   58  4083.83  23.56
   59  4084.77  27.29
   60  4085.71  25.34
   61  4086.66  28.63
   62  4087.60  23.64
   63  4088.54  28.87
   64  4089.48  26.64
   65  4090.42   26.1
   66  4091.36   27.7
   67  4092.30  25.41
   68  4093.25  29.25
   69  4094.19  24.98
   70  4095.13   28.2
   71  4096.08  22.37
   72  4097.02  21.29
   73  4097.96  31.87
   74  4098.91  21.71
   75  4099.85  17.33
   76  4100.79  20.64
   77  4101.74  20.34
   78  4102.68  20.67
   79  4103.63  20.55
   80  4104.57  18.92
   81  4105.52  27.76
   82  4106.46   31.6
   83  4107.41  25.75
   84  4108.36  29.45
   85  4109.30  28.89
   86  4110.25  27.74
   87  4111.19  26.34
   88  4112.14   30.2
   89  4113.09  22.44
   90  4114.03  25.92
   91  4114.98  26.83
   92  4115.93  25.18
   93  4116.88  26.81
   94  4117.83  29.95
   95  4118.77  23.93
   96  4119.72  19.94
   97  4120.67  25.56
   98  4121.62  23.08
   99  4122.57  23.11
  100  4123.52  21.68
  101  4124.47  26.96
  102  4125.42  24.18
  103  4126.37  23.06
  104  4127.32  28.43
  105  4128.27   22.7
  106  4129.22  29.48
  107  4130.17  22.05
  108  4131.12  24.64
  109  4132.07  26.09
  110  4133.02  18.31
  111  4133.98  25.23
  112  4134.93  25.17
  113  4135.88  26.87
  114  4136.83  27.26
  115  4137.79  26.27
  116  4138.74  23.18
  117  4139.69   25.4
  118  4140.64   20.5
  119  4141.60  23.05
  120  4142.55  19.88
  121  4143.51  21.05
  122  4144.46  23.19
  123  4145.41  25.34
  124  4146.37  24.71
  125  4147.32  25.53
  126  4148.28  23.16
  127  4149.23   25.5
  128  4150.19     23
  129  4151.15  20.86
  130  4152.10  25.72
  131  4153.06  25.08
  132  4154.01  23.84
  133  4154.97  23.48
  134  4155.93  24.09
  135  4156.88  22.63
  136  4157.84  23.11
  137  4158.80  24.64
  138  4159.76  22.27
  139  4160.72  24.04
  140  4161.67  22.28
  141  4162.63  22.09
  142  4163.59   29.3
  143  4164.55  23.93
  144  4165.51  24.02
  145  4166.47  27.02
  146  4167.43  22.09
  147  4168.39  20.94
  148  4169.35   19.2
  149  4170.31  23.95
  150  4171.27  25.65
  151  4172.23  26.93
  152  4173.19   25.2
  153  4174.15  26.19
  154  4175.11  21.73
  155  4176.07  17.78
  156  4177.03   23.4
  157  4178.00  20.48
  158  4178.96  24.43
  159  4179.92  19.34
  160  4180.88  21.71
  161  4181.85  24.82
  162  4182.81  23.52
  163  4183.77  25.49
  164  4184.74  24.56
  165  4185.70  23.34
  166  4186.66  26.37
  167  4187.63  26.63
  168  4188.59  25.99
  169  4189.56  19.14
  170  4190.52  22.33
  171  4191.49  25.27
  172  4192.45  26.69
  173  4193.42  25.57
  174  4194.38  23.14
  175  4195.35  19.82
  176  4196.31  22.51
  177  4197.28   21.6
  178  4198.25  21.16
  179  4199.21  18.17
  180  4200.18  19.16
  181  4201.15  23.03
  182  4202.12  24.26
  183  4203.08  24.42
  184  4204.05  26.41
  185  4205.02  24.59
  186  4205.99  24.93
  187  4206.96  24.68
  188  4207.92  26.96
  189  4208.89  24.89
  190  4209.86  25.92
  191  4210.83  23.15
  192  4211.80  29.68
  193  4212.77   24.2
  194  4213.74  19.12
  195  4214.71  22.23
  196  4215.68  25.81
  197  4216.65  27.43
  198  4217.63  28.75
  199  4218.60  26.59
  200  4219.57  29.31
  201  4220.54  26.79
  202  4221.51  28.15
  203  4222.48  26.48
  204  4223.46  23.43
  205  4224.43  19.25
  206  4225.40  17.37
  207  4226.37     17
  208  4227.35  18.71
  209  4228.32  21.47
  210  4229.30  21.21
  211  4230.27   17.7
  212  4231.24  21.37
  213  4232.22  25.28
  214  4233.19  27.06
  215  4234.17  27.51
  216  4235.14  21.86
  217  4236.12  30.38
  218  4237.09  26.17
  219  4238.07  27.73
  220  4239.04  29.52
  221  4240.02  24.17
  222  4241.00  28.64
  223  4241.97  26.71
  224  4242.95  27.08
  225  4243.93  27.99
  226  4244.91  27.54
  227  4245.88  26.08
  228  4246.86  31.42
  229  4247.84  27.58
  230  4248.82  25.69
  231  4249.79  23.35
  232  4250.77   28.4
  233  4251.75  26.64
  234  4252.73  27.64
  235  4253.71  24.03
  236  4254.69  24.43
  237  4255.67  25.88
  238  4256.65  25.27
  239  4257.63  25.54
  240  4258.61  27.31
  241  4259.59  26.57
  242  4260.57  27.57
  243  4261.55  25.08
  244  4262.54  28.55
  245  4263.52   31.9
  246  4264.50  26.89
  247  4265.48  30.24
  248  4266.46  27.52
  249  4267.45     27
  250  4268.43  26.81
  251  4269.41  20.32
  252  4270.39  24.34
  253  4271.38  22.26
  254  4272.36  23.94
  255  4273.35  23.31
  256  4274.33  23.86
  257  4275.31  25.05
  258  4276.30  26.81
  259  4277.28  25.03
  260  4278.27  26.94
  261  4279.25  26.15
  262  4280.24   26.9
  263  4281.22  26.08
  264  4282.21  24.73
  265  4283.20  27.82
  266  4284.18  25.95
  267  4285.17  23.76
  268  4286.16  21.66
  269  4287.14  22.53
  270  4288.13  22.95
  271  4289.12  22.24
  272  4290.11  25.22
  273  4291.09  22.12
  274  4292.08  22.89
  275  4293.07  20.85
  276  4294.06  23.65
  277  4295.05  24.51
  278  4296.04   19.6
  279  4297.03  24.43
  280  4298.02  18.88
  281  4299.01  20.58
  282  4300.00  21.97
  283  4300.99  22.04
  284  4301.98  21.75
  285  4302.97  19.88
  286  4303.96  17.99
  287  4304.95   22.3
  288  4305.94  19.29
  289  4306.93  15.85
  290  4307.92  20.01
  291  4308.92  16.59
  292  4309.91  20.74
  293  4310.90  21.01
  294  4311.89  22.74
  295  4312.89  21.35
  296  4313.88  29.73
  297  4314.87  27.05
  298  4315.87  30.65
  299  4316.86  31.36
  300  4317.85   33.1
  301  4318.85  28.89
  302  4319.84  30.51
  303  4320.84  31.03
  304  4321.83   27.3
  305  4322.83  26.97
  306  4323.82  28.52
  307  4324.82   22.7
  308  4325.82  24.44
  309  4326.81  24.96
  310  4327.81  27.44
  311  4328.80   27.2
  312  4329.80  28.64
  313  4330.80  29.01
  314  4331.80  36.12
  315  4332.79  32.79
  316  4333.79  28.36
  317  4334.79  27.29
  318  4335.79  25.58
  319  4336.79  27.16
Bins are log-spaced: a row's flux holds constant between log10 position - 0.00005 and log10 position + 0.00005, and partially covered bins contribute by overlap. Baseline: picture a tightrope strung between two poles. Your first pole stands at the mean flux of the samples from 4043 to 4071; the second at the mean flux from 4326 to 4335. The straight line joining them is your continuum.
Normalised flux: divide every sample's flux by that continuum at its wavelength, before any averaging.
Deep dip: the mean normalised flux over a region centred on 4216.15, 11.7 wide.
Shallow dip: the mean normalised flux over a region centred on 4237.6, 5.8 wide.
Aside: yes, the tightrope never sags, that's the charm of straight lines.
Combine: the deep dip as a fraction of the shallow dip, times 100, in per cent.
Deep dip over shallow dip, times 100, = 99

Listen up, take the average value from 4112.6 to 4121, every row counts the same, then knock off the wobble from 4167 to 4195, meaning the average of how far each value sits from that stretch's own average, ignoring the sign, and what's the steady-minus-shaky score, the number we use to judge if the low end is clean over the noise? 23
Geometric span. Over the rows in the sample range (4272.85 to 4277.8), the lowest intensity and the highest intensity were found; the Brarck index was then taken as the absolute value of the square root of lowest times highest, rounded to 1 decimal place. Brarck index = 25.0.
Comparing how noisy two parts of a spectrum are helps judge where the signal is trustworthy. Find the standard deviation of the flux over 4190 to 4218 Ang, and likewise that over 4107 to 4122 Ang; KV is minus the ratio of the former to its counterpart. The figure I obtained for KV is -1.0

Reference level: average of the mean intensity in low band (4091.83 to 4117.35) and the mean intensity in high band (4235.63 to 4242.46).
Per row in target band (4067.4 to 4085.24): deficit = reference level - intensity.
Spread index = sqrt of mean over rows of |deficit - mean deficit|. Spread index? 1.73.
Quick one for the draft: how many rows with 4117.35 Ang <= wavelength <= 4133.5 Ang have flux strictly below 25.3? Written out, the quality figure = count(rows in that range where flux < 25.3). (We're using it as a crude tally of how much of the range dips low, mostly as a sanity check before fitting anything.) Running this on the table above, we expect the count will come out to 11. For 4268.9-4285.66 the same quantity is 10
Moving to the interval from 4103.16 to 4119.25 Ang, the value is 5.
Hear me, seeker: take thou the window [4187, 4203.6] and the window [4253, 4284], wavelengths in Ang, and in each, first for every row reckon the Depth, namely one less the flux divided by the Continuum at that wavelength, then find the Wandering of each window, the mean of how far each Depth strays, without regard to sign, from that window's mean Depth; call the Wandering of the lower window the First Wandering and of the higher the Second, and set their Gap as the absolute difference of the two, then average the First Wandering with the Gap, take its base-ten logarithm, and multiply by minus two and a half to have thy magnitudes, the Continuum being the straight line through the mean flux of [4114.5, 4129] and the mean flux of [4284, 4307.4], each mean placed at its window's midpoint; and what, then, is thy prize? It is 3.1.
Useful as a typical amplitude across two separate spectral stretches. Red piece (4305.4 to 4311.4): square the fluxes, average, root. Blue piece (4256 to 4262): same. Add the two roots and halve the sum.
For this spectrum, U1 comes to 22.6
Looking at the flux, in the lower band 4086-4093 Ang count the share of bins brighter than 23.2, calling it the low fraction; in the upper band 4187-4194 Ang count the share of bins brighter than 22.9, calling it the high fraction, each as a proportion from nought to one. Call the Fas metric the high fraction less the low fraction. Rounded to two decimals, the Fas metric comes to -0.29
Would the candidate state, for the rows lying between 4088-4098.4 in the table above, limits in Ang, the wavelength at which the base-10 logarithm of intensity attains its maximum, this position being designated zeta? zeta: 4097.96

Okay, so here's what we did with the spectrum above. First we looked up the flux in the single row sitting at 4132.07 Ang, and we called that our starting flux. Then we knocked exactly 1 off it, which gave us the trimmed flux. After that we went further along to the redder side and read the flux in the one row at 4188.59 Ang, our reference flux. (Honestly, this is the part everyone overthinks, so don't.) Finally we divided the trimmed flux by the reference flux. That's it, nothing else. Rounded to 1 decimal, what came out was 1.0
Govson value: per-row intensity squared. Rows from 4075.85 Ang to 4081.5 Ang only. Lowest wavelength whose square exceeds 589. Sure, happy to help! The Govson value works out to 4076.32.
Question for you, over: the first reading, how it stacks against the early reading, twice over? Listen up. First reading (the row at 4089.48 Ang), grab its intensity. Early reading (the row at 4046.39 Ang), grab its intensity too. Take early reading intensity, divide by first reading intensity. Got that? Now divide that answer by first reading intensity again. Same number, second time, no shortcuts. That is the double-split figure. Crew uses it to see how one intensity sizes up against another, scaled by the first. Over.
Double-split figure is 0.041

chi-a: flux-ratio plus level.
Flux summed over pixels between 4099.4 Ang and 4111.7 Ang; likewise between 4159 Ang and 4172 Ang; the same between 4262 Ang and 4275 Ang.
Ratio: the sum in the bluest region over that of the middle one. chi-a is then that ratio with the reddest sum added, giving 338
